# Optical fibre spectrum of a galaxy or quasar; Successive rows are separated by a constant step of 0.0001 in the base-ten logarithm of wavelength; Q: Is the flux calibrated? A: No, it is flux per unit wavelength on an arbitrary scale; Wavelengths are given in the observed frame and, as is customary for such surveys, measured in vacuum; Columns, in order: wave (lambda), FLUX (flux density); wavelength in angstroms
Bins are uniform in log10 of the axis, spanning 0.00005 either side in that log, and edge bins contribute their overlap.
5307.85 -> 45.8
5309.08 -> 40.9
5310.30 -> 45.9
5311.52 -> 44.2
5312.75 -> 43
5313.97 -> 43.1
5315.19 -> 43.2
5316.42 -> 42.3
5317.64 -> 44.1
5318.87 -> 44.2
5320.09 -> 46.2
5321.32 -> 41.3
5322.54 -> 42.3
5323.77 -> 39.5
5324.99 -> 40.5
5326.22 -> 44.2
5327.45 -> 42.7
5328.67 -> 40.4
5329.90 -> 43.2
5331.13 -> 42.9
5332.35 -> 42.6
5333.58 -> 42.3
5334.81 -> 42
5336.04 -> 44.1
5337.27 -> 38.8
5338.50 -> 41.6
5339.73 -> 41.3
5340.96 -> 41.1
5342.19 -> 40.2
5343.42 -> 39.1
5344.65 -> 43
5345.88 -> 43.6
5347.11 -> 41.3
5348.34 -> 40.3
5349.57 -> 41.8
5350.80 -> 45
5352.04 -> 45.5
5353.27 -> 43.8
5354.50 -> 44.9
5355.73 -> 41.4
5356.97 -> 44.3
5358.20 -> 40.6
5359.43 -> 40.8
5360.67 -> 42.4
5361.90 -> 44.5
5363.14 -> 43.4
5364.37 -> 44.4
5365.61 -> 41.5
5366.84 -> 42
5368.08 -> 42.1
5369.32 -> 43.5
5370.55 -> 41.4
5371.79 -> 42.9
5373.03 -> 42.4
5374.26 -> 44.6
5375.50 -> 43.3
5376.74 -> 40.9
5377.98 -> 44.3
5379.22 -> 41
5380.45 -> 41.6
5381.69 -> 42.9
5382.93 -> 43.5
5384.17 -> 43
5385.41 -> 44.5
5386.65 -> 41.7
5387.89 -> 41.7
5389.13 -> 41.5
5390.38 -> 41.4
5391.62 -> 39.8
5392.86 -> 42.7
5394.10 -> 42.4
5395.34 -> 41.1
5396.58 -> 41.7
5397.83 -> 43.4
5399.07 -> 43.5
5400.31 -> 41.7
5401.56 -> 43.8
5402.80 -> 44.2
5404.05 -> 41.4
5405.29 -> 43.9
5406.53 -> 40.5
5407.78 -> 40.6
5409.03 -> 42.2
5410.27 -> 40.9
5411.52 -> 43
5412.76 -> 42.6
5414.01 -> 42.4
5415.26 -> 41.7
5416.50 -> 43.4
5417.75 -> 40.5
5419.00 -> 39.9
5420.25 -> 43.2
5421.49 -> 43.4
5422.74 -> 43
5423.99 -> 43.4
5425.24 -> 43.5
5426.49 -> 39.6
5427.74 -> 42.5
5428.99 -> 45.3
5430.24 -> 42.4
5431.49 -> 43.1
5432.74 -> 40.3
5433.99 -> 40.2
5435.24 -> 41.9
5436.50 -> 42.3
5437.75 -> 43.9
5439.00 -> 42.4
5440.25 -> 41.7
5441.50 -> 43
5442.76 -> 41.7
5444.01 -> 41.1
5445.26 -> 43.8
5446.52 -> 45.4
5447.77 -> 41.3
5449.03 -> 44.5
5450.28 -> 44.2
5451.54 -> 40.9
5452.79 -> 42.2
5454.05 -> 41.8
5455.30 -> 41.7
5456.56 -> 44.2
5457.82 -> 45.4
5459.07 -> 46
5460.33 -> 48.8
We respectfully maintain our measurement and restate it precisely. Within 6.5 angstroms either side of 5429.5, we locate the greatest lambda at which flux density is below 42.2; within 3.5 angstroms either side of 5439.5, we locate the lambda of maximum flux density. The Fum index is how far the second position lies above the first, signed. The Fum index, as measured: 2.5 angstroms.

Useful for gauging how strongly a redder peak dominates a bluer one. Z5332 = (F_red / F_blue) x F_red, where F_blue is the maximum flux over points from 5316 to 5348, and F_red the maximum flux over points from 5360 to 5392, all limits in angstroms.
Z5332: 43.1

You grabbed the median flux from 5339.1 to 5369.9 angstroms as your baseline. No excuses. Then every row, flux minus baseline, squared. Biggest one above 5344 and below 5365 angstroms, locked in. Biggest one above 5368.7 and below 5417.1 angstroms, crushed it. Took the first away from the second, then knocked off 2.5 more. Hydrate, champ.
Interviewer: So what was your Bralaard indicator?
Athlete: -7.8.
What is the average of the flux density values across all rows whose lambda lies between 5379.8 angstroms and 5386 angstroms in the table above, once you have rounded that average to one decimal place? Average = 43.1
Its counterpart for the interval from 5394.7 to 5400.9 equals 42.3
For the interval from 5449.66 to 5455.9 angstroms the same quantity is 42.2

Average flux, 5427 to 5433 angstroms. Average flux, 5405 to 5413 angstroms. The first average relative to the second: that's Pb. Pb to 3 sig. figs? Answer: 1.02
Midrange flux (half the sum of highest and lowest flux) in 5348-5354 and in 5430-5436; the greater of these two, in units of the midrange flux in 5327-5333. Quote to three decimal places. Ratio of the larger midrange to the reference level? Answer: 1.026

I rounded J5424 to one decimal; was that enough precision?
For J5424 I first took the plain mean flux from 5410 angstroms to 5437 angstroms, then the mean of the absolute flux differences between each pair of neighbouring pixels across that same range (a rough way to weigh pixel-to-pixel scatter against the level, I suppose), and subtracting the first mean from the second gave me -40.7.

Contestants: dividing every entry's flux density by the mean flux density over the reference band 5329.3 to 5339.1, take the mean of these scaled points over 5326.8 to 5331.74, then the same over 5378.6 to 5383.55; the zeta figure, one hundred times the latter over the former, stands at 100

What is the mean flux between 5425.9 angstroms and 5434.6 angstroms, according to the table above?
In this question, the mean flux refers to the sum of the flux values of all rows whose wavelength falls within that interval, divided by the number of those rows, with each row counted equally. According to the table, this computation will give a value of 41.9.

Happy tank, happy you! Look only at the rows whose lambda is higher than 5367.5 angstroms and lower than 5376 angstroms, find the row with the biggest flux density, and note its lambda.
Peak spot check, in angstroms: 5374.26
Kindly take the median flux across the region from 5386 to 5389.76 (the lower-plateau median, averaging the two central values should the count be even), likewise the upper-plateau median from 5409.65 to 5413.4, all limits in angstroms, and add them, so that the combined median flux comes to 84.3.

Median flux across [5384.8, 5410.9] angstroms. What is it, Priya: 41.7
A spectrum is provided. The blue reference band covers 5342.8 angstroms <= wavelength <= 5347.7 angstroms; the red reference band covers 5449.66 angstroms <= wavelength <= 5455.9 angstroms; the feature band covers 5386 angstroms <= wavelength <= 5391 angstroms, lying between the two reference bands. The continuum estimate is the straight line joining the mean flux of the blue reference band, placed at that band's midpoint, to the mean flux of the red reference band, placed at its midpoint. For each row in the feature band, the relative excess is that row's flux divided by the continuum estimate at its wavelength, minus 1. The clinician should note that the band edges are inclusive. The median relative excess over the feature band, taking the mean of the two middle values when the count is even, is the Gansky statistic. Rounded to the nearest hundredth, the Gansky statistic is -0.01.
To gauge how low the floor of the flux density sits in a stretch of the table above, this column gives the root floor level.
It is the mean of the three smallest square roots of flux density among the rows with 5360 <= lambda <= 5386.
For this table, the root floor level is 6.411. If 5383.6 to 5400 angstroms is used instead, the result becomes 6.385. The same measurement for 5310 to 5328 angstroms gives 6.358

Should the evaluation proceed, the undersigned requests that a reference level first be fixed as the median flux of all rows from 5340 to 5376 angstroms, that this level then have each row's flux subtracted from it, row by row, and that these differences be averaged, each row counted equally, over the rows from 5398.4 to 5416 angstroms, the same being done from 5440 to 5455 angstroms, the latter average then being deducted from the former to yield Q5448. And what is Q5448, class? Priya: 0.3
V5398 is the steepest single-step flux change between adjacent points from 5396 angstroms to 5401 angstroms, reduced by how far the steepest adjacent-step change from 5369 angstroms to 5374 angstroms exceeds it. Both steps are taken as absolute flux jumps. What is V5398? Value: 1.5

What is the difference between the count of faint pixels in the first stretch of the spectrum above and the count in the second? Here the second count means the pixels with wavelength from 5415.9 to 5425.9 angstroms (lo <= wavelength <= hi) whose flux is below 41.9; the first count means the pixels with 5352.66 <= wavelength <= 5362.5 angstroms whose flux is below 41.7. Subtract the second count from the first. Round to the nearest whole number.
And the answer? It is 1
